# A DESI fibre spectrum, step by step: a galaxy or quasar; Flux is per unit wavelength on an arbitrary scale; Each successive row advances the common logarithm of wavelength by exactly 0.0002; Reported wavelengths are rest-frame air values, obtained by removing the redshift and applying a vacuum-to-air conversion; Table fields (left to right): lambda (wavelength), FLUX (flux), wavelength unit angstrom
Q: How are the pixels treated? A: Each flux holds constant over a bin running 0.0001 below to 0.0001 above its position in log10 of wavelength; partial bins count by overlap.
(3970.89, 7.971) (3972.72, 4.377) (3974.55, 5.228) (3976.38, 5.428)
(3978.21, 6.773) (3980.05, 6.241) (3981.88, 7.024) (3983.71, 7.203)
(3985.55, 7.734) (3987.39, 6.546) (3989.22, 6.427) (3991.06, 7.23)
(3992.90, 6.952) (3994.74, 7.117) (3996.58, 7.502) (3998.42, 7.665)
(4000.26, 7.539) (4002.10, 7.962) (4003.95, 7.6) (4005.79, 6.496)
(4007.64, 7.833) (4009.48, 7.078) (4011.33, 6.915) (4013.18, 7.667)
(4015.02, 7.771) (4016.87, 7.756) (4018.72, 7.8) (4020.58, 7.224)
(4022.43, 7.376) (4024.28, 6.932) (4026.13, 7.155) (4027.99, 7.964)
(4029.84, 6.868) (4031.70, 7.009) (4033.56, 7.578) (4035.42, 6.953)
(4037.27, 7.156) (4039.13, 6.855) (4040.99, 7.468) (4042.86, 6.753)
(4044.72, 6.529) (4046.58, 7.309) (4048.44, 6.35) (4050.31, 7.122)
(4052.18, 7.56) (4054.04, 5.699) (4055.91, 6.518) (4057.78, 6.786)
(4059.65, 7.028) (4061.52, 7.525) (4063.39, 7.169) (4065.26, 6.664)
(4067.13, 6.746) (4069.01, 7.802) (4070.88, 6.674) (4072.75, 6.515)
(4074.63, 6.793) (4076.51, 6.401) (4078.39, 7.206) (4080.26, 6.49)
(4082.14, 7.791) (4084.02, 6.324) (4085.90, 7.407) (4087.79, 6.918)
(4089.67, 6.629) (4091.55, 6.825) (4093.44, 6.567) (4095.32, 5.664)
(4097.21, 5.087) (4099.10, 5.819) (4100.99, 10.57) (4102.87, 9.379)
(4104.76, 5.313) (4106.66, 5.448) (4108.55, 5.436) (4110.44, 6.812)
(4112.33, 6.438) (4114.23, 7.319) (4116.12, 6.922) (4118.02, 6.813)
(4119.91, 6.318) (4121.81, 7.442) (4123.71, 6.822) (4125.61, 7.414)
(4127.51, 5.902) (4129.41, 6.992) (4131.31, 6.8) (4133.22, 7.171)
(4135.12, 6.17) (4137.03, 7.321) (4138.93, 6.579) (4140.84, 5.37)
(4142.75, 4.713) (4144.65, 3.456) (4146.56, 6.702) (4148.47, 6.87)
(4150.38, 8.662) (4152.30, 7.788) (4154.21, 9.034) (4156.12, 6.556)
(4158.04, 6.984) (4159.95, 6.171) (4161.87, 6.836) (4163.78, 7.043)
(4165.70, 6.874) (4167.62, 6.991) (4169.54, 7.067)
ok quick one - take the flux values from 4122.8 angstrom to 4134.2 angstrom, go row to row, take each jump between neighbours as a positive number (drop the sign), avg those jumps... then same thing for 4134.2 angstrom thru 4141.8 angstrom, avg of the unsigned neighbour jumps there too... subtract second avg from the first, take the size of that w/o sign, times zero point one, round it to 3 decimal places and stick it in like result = 0.028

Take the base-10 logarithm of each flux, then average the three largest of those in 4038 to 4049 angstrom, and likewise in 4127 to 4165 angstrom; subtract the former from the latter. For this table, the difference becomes 0.071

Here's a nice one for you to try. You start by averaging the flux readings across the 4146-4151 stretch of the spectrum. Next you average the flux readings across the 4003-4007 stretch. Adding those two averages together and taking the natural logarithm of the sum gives 2.67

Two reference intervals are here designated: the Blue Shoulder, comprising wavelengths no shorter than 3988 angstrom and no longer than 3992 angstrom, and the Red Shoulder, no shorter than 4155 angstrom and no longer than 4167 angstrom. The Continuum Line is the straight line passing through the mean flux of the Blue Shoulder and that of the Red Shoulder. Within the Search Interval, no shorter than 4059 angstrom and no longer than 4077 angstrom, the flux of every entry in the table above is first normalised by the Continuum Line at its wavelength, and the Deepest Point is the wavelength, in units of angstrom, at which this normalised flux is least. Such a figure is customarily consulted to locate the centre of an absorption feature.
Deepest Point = 4076.51 angstrom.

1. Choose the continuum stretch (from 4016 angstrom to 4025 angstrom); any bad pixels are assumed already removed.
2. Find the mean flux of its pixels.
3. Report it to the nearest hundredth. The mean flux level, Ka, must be 7.42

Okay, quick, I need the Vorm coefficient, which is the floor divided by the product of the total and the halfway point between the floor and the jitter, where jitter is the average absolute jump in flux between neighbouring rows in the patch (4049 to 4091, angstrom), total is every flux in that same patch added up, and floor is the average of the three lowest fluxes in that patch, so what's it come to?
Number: 0.0119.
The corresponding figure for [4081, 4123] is 0.0113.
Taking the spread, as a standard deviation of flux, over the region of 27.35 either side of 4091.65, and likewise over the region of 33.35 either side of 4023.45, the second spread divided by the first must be 0.45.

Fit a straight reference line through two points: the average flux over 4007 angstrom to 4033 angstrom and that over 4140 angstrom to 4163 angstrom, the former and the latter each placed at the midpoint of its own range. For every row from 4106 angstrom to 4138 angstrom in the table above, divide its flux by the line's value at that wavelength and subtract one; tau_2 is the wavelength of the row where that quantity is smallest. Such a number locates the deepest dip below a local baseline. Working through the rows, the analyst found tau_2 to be 4108.55 angstrom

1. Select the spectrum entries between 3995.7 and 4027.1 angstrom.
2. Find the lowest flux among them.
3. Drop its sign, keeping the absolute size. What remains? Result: 6.5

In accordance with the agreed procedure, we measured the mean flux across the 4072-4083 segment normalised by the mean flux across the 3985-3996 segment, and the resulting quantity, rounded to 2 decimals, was 0.98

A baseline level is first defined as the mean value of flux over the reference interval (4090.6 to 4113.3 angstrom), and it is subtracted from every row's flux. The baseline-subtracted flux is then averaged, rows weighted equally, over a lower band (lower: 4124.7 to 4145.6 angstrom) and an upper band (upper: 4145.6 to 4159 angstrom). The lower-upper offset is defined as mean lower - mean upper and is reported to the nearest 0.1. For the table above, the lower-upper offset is -1.3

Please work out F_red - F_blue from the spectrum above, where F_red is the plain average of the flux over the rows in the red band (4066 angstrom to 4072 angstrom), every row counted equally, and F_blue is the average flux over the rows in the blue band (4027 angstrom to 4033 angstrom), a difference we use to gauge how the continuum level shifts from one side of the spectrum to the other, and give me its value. -0.2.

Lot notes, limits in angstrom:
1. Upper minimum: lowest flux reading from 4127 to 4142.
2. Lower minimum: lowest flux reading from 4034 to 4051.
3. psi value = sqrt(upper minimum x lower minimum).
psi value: 5.8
